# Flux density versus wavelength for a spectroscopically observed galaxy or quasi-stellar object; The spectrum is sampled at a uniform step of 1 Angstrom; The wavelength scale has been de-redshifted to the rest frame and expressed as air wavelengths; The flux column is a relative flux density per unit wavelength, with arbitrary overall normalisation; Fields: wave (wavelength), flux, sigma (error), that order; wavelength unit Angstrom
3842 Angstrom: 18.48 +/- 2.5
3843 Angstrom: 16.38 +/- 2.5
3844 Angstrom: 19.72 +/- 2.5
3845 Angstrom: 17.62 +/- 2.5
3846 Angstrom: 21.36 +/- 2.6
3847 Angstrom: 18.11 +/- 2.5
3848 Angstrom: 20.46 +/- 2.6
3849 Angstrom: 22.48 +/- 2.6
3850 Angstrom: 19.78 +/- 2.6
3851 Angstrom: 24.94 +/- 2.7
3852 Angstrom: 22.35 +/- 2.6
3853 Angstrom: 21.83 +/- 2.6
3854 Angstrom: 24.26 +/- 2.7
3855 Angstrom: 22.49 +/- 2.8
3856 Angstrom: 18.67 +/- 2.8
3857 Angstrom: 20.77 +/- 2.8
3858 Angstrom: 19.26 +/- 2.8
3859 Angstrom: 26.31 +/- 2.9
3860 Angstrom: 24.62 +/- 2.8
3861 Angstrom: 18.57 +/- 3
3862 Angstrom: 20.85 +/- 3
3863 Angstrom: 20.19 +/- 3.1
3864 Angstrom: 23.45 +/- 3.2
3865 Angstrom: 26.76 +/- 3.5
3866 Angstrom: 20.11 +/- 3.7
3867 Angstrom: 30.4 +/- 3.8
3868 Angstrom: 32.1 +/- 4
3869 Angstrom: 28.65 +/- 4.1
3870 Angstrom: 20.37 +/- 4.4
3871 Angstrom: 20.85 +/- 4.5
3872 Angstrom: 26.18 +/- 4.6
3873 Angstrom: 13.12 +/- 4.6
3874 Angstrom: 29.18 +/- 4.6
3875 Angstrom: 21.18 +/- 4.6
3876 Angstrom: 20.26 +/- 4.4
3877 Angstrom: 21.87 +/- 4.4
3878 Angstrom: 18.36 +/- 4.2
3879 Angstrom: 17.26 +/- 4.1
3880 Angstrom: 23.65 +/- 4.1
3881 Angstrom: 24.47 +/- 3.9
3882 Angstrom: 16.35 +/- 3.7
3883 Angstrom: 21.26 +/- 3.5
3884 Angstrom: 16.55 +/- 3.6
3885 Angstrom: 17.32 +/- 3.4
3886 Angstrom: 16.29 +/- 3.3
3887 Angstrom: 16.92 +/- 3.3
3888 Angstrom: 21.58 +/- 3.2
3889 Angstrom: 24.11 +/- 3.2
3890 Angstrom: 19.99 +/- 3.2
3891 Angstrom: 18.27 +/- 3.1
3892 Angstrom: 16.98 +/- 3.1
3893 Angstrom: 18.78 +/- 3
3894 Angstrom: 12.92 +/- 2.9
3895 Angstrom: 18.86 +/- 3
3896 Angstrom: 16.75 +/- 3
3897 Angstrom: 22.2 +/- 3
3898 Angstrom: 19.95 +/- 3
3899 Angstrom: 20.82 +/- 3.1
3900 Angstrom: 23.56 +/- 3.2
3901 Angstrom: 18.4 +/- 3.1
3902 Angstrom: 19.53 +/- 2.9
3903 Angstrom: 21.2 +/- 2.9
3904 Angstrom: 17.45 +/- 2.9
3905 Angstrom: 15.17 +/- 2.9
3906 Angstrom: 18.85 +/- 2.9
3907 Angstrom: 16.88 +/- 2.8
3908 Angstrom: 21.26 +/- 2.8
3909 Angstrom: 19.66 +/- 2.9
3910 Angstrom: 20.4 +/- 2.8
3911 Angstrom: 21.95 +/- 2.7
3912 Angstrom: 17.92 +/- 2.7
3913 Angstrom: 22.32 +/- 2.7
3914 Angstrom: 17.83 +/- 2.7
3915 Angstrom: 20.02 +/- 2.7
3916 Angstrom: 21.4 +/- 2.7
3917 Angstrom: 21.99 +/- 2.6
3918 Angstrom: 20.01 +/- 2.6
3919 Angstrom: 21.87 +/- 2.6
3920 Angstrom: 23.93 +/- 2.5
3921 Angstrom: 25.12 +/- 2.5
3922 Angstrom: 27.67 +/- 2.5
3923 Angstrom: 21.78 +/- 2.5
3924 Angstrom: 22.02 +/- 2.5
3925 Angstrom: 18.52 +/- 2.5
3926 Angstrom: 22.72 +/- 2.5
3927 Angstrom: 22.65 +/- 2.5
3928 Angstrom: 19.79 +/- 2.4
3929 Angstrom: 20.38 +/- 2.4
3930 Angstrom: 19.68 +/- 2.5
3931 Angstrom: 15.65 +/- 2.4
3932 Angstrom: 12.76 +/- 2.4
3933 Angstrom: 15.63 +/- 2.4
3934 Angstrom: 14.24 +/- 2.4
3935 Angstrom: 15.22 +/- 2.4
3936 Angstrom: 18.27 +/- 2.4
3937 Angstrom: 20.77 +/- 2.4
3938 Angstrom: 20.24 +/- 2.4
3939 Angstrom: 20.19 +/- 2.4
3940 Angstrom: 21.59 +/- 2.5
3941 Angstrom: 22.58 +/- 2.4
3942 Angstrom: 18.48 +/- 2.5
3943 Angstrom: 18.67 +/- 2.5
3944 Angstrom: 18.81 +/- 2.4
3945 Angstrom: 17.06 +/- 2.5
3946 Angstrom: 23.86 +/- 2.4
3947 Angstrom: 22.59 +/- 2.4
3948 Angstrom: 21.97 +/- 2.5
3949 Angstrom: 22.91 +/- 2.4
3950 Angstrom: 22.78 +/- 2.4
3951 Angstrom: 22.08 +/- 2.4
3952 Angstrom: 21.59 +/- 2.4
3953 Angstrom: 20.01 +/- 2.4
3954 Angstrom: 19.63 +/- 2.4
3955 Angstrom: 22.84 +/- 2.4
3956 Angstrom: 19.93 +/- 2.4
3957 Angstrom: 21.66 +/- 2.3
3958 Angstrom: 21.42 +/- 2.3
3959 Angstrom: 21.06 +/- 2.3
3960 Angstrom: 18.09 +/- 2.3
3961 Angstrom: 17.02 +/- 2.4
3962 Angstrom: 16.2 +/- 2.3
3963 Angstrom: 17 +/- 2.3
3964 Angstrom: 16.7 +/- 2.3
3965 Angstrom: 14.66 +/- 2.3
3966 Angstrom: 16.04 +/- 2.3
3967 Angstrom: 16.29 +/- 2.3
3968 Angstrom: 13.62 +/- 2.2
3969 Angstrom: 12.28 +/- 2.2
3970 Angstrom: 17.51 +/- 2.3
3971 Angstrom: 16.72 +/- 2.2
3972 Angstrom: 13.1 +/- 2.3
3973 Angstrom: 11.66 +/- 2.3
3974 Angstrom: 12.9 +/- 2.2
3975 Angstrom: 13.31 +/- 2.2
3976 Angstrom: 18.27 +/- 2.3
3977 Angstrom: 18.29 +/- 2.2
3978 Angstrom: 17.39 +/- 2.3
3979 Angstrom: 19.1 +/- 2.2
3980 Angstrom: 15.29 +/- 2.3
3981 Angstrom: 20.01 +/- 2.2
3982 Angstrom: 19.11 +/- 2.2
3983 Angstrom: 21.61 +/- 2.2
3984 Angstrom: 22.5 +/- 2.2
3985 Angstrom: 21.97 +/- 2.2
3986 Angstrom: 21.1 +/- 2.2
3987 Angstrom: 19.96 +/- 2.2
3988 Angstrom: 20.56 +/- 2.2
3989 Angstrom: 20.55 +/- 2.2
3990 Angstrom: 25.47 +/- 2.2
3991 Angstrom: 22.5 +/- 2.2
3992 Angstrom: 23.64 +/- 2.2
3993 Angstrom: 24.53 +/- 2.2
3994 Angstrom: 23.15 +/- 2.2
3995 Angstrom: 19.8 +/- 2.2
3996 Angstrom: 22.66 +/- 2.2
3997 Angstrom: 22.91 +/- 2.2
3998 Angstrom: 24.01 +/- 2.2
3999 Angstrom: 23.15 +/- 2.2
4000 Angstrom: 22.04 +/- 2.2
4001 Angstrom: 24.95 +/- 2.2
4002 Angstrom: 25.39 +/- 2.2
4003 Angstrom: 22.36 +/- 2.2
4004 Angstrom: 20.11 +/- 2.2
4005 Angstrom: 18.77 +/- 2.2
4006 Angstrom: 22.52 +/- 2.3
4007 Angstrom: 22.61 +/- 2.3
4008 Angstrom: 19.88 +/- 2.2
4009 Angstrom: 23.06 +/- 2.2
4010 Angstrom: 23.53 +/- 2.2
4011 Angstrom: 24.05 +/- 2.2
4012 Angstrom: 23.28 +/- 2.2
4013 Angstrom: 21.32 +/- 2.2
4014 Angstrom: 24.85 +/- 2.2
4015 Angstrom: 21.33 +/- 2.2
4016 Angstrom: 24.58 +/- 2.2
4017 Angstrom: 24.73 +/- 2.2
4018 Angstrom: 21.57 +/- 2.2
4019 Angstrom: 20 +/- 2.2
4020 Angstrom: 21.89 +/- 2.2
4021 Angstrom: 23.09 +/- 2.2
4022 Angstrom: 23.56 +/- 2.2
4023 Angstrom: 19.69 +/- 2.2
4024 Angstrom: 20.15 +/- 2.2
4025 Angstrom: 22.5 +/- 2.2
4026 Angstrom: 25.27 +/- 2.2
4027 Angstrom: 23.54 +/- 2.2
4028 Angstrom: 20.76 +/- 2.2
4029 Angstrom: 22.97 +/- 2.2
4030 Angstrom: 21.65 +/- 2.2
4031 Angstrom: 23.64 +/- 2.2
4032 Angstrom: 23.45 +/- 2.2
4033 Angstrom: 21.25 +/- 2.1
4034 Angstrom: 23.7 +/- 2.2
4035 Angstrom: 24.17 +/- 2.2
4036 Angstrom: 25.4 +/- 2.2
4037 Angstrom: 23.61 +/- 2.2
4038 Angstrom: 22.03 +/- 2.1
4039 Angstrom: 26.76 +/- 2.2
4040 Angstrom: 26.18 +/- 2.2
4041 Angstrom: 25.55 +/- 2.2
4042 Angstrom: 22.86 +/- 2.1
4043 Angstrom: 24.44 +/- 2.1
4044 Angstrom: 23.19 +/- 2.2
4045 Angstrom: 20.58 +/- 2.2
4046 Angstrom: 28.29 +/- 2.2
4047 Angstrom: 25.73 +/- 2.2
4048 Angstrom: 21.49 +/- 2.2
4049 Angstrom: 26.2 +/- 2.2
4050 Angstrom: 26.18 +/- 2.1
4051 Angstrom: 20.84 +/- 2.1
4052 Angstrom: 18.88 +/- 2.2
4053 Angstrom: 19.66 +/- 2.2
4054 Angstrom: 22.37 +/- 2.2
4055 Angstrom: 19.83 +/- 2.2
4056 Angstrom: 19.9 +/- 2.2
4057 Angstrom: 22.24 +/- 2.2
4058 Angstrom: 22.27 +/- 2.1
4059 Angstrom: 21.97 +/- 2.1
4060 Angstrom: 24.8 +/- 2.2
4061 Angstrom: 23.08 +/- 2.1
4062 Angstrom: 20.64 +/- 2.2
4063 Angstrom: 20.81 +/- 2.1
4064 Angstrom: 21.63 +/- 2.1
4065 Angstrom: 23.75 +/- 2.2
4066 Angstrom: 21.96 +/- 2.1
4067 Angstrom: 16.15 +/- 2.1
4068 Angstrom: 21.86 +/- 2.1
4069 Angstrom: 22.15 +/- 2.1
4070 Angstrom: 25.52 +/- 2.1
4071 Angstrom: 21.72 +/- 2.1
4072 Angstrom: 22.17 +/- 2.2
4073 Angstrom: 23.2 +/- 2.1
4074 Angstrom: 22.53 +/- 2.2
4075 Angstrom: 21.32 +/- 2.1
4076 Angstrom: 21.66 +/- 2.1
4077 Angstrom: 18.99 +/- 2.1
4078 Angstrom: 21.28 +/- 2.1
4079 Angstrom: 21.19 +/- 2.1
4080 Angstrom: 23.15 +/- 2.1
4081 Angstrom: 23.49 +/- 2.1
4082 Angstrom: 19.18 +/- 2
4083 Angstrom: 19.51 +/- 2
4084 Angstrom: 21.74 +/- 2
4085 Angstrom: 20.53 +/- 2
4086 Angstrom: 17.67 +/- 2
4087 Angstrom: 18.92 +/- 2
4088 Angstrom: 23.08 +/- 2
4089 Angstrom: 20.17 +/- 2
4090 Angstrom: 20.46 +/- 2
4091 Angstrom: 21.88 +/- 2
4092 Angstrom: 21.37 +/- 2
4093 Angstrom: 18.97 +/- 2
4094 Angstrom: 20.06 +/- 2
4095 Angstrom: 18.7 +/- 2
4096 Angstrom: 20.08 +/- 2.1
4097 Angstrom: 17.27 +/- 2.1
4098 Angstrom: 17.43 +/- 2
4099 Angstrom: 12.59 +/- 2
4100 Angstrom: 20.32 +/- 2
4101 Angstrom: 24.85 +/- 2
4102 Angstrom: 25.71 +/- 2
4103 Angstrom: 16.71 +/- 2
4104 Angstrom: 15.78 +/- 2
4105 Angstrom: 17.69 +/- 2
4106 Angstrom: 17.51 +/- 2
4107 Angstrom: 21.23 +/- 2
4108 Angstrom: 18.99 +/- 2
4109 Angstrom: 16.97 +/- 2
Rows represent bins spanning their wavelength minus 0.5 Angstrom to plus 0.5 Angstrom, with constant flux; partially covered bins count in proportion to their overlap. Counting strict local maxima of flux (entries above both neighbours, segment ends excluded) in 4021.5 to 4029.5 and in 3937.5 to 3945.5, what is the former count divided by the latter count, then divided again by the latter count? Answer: 0.25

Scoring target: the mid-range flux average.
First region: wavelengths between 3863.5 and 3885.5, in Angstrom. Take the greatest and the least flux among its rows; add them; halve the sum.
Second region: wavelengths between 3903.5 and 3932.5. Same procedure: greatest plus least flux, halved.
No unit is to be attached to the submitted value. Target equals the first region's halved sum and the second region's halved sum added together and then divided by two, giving 21.4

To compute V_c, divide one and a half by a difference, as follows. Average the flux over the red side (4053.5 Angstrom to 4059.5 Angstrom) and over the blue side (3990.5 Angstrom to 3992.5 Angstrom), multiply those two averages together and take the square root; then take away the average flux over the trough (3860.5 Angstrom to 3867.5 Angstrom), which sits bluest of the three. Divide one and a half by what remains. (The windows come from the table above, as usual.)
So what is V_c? -2.2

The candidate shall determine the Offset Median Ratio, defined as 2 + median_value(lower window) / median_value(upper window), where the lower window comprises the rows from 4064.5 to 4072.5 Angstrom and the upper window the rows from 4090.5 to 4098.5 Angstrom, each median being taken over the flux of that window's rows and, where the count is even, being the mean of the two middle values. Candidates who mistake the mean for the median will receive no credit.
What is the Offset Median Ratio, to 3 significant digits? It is 3.13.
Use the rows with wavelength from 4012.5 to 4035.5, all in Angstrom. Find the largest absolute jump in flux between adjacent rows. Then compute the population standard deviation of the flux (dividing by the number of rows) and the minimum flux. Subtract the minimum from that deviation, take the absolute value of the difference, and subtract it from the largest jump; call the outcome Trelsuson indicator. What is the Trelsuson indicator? -14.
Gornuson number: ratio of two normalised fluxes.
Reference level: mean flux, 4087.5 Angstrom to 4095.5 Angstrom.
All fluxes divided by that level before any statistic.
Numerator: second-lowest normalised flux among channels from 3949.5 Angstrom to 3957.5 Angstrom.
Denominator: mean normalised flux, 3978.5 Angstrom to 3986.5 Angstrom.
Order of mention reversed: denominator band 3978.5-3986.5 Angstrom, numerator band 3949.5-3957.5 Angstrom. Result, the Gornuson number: 0.99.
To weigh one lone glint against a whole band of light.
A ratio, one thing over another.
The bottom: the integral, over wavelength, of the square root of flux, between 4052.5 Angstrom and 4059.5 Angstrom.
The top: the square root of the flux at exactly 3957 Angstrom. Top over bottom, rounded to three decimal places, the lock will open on 0.145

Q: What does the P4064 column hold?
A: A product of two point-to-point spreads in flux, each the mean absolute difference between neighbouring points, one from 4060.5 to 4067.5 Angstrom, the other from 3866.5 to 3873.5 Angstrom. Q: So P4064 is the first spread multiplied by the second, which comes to 12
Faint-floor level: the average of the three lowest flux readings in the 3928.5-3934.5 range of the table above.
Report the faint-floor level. 14.2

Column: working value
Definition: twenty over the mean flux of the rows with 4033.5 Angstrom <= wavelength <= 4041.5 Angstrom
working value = 0.81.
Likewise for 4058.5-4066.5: 0.90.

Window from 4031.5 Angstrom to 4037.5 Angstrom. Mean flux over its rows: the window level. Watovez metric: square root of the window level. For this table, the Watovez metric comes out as 4.86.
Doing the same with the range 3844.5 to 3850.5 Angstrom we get 4.47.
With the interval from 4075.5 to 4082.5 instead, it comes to 4.61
